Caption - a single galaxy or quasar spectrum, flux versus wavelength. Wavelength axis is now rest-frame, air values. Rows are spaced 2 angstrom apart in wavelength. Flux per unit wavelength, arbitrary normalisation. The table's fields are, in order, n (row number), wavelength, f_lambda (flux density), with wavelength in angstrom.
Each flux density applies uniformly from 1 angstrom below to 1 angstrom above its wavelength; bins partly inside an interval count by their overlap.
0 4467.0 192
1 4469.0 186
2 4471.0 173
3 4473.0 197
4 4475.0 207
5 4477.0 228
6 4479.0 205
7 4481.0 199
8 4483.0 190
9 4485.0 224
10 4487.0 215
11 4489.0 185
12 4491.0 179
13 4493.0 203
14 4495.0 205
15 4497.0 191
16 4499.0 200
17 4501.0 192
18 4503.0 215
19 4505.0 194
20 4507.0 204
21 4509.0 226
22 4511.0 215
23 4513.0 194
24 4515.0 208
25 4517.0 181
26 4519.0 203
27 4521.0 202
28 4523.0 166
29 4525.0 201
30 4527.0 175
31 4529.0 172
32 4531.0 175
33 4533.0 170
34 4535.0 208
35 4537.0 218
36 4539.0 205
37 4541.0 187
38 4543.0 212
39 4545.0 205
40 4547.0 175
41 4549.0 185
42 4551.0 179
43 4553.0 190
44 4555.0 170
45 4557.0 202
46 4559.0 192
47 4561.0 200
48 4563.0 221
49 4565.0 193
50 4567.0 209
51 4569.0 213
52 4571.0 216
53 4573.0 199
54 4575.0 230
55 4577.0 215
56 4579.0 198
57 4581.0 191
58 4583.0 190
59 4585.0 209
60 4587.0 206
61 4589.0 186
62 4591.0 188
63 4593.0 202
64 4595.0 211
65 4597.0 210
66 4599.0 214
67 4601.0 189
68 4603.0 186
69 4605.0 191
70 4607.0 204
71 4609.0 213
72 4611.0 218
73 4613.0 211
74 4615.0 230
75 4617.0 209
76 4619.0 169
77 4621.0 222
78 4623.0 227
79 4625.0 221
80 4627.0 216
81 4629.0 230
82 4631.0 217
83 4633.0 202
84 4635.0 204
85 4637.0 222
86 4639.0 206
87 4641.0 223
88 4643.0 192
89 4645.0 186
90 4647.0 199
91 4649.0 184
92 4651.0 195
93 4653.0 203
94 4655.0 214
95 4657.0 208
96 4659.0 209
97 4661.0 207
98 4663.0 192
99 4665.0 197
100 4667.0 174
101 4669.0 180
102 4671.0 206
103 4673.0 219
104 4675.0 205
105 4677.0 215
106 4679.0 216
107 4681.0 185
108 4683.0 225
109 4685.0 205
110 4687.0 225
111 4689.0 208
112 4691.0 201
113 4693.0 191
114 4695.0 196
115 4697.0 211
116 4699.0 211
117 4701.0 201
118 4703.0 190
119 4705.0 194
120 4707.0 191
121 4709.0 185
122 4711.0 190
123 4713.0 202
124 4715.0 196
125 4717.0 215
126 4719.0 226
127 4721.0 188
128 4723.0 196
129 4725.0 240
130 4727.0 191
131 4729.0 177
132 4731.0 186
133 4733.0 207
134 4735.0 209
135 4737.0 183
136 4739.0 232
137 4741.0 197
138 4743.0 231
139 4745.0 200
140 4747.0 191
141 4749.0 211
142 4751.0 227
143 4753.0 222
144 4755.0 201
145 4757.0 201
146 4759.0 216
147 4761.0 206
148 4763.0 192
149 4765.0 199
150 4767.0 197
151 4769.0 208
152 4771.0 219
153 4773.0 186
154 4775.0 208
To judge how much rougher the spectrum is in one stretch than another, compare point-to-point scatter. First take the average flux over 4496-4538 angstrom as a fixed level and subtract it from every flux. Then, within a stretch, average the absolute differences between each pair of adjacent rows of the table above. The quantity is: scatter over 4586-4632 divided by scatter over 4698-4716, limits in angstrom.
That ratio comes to 1.87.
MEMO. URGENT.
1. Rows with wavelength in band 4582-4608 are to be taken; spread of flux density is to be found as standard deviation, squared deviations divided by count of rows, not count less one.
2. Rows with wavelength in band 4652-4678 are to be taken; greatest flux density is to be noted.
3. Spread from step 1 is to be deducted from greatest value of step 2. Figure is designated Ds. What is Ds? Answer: 209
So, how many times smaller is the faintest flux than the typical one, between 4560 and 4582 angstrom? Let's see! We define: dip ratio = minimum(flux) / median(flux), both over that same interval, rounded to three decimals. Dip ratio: 0.914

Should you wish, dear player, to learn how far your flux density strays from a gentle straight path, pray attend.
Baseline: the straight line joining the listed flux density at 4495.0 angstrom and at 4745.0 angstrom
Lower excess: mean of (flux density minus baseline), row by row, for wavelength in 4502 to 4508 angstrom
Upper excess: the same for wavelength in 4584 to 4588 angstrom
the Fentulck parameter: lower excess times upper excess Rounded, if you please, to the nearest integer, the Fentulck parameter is -2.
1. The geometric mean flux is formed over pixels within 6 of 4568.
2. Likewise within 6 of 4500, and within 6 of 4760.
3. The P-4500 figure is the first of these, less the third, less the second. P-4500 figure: -193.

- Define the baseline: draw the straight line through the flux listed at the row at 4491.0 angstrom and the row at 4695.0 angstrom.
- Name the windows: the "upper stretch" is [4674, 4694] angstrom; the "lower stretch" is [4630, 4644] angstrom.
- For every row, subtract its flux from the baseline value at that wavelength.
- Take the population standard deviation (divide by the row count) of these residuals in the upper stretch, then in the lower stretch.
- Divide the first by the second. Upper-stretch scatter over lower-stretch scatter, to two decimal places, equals 1.18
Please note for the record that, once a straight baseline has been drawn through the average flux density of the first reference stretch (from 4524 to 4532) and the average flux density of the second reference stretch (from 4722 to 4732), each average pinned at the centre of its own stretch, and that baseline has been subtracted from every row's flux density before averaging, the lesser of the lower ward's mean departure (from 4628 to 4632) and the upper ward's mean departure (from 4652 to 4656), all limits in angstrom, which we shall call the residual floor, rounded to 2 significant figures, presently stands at 17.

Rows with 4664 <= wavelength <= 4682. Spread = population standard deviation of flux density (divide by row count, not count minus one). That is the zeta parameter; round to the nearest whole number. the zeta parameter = 16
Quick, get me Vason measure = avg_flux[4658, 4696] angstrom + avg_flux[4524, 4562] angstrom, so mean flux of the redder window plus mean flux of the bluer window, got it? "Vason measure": 394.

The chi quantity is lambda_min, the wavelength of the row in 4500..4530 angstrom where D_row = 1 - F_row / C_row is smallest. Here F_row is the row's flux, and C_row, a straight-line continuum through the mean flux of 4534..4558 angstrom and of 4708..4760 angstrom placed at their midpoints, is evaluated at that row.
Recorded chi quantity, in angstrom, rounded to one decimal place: 4509.0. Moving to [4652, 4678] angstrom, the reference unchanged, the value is 4673.0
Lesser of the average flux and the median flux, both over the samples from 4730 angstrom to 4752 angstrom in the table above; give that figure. 207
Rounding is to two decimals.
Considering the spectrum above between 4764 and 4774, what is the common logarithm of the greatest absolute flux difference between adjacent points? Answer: 1.52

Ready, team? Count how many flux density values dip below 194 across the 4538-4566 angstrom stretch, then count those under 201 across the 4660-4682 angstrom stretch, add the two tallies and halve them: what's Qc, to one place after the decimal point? 6.5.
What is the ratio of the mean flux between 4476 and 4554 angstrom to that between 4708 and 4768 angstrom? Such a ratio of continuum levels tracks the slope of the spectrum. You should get 0.97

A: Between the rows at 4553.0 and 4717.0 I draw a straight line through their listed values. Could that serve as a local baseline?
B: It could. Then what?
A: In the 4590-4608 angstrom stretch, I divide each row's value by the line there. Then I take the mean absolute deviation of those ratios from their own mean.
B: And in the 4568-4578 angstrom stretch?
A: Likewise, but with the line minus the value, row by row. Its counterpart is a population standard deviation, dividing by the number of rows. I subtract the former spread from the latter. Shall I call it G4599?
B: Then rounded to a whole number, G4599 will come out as 10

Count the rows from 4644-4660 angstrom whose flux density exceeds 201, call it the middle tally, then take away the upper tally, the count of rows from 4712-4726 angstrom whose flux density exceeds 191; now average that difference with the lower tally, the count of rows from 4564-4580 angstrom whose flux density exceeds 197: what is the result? 2.5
